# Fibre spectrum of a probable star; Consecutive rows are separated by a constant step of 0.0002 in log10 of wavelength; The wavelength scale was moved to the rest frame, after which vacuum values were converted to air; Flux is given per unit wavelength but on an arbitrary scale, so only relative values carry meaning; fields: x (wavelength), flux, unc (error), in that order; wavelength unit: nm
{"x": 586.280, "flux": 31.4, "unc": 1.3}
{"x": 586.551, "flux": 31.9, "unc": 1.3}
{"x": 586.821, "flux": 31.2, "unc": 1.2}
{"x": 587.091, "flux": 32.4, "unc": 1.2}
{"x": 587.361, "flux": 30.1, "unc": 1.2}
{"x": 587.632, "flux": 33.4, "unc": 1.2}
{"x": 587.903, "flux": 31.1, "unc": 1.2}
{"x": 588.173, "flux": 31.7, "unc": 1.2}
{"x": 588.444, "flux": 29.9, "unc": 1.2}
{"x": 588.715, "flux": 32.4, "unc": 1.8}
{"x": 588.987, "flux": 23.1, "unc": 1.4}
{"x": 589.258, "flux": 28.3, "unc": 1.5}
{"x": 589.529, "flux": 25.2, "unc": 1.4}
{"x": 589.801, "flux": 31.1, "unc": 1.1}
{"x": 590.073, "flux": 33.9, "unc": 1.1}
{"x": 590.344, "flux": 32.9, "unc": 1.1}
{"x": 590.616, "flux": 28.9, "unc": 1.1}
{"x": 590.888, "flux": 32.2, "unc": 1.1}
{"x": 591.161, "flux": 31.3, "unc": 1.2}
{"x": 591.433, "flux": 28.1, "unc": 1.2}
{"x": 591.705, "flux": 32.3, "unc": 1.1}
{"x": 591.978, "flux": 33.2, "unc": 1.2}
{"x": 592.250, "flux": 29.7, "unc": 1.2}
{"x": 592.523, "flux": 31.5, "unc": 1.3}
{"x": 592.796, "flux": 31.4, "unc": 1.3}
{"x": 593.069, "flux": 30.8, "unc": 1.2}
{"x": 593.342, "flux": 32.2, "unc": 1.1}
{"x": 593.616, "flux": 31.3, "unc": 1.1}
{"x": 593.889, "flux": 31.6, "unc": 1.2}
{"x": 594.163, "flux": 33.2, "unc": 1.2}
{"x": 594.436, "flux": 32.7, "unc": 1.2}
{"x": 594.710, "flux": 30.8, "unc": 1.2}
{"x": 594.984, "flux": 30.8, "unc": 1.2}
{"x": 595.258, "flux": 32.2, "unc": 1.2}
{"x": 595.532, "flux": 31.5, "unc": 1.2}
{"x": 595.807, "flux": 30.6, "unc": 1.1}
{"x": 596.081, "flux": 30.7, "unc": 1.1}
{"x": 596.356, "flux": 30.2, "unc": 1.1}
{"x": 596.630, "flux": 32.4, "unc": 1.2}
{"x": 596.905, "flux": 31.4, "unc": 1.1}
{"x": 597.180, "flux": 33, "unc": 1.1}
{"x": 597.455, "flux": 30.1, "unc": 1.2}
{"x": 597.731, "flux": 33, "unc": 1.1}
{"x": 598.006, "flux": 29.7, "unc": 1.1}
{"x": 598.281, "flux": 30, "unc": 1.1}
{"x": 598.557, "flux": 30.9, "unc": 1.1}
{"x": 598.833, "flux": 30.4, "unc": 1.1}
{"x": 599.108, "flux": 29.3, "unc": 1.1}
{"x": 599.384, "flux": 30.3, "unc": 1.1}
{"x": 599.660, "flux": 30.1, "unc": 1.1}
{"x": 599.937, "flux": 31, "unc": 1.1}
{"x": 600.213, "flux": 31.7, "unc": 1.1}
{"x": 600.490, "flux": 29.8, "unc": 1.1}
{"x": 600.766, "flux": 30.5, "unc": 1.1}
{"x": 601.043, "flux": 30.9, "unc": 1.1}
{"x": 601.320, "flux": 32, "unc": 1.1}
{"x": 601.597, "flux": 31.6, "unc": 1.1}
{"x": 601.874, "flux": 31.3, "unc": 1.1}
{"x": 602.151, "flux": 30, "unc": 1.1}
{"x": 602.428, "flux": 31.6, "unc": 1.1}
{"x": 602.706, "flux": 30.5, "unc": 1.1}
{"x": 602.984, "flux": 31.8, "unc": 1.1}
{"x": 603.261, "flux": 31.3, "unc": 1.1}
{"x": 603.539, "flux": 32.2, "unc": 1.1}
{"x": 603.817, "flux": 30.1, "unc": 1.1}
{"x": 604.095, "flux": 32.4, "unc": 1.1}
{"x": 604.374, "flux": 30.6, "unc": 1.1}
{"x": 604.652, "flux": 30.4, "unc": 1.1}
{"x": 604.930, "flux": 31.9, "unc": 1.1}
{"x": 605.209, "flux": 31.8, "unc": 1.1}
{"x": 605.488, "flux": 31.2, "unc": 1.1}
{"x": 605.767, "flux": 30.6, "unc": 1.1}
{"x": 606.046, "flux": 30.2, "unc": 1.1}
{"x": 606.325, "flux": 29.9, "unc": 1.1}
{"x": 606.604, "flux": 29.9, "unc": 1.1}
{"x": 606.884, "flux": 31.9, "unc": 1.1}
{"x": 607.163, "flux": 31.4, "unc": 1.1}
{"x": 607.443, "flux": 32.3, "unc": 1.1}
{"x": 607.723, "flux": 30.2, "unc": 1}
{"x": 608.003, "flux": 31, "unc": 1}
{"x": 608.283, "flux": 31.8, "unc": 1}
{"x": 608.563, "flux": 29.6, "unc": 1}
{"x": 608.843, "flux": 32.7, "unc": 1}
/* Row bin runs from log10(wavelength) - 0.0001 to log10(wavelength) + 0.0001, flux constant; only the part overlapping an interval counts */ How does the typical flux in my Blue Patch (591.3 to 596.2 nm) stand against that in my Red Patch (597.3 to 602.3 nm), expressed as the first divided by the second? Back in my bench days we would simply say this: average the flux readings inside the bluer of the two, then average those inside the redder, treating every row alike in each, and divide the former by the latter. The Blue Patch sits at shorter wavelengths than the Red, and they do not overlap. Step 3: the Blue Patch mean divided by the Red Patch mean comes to 1.022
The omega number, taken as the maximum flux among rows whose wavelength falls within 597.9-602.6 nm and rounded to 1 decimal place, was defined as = 32.0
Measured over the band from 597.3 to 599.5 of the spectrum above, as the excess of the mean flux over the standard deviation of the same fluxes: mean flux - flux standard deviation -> 29.4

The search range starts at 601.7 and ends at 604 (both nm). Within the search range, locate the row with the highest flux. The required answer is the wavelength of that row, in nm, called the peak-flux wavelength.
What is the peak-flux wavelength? 603.539 nm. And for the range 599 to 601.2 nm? 600.213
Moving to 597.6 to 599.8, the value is 597.731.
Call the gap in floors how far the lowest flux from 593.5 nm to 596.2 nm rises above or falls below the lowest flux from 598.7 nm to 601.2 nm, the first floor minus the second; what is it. 1.3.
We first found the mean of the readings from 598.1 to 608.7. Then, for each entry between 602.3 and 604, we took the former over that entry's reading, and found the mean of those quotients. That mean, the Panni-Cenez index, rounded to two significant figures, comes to 0.99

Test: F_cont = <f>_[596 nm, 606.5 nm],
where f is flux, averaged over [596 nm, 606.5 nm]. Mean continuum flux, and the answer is 31.0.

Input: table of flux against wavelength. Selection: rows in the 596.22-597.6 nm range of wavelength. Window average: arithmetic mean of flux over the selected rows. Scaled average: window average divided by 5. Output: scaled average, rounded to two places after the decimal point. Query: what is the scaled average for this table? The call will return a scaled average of 6.28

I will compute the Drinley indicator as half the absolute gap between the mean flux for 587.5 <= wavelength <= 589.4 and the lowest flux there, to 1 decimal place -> 3.4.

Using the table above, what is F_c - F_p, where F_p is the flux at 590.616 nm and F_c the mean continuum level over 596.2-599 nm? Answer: 2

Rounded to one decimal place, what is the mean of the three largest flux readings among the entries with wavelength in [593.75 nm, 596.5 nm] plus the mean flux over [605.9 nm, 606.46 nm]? 62.8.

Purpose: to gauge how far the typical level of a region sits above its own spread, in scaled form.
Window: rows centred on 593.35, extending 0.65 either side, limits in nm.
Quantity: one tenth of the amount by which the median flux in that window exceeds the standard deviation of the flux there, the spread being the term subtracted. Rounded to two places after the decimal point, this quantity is 3.09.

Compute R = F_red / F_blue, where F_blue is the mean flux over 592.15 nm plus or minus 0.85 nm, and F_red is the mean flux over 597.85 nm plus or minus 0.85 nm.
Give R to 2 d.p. 1.00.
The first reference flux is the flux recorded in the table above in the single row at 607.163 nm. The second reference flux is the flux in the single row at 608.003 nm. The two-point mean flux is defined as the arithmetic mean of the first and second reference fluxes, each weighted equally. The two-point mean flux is 31.2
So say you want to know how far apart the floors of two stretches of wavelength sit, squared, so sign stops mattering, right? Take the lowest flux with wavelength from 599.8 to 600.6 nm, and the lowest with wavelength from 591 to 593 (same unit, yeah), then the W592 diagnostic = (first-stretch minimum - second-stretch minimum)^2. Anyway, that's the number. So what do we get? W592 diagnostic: 2.9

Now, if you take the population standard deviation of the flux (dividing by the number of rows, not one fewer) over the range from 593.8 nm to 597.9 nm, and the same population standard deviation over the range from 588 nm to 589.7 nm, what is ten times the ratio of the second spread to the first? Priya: 32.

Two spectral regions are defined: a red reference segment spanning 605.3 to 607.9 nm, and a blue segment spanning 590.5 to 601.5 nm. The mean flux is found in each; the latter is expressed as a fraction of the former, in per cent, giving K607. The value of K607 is 100.8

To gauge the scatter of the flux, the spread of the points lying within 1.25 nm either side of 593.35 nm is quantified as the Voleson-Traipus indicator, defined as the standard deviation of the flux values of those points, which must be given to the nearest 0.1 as 1.0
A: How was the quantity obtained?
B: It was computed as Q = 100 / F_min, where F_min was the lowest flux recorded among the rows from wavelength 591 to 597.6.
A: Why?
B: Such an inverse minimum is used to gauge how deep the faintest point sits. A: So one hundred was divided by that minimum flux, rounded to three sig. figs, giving 3.56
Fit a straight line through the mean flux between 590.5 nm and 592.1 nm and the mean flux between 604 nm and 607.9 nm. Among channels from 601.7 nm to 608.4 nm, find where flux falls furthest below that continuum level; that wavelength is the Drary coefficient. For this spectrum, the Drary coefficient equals 606.604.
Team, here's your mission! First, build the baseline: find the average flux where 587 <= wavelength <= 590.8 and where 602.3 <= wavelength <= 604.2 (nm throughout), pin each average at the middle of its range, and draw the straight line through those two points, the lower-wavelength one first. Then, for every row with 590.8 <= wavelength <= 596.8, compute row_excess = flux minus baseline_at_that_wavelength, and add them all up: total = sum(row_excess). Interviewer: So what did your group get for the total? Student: 16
